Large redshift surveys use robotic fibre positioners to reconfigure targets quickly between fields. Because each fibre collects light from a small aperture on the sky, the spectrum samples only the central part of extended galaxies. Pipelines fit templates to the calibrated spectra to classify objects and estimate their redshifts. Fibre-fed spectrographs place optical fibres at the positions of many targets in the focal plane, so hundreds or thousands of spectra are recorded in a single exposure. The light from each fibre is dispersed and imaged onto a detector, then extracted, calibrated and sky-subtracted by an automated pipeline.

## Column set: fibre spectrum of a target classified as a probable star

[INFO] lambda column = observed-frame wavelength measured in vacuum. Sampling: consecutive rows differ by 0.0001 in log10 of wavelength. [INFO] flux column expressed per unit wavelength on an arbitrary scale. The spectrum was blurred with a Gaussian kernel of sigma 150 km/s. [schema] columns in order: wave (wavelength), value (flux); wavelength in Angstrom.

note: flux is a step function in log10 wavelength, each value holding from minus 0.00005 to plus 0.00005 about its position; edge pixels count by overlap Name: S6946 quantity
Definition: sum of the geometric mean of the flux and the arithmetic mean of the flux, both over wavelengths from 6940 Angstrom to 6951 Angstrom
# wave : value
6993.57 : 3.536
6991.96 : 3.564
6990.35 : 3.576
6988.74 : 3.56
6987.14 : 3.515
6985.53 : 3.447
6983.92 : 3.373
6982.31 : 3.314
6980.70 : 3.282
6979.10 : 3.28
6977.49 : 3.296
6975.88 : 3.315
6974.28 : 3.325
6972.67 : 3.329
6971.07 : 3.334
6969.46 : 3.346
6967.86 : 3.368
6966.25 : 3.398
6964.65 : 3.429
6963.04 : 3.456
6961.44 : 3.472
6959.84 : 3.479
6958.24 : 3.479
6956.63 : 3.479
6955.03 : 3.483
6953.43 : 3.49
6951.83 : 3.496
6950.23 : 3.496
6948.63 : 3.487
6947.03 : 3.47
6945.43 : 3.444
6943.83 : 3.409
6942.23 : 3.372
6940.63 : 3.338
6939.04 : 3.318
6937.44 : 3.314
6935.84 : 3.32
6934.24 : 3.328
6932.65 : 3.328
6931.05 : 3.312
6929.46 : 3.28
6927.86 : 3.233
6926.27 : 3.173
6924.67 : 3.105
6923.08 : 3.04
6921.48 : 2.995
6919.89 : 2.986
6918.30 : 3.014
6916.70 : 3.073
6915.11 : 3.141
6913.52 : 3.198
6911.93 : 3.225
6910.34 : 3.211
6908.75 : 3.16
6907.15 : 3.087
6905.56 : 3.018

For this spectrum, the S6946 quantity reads 6.9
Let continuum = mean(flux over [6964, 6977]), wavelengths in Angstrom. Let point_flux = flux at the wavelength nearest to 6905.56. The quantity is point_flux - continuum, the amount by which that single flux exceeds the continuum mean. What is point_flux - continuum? -0.34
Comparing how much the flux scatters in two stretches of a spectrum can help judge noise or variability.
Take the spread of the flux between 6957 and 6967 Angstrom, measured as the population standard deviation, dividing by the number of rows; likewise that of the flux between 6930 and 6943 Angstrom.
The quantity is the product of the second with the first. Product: 0.0005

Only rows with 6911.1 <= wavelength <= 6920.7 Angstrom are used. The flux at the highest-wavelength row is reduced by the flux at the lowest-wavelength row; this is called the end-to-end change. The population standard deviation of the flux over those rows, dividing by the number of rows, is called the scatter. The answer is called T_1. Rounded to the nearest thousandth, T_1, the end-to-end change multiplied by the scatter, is -0.021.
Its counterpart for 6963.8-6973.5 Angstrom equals -0.004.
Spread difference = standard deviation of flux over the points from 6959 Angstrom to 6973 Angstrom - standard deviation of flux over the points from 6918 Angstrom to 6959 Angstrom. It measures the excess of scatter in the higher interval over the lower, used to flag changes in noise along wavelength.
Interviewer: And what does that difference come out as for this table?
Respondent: -0.109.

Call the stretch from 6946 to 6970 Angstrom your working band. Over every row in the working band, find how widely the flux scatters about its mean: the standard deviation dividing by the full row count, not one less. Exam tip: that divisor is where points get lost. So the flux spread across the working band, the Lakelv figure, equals 0.046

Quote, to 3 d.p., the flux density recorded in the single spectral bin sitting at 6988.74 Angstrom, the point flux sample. 3.560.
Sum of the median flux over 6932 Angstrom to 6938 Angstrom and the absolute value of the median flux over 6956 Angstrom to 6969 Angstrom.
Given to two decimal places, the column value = 6.79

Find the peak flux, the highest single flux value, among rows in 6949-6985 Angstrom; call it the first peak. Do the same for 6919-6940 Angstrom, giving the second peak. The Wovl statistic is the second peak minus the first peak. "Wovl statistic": -0.17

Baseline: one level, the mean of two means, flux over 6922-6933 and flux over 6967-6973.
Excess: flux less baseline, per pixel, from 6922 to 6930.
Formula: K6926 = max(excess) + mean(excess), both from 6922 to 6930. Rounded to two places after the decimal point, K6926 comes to -0.11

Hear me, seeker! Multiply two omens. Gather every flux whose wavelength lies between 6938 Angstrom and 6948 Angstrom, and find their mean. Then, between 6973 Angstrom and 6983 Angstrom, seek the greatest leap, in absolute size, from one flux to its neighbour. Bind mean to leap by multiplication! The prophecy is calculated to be 0.11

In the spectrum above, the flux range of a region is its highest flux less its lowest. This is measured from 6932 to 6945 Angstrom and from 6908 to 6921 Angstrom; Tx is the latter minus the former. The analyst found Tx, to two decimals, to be 0.14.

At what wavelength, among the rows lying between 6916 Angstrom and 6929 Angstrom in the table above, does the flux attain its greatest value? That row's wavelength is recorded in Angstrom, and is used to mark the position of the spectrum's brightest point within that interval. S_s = 6927.86 Angstrom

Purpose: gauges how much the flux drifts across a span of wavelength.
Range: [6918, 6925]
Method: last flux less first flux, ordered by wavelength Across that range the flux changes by 0.09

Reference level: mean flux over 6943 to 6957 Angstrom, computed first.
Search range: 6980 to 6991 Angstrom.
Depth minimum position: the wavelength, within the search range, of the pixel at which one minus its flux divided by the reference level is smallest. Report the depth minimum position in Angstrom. 6990.35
